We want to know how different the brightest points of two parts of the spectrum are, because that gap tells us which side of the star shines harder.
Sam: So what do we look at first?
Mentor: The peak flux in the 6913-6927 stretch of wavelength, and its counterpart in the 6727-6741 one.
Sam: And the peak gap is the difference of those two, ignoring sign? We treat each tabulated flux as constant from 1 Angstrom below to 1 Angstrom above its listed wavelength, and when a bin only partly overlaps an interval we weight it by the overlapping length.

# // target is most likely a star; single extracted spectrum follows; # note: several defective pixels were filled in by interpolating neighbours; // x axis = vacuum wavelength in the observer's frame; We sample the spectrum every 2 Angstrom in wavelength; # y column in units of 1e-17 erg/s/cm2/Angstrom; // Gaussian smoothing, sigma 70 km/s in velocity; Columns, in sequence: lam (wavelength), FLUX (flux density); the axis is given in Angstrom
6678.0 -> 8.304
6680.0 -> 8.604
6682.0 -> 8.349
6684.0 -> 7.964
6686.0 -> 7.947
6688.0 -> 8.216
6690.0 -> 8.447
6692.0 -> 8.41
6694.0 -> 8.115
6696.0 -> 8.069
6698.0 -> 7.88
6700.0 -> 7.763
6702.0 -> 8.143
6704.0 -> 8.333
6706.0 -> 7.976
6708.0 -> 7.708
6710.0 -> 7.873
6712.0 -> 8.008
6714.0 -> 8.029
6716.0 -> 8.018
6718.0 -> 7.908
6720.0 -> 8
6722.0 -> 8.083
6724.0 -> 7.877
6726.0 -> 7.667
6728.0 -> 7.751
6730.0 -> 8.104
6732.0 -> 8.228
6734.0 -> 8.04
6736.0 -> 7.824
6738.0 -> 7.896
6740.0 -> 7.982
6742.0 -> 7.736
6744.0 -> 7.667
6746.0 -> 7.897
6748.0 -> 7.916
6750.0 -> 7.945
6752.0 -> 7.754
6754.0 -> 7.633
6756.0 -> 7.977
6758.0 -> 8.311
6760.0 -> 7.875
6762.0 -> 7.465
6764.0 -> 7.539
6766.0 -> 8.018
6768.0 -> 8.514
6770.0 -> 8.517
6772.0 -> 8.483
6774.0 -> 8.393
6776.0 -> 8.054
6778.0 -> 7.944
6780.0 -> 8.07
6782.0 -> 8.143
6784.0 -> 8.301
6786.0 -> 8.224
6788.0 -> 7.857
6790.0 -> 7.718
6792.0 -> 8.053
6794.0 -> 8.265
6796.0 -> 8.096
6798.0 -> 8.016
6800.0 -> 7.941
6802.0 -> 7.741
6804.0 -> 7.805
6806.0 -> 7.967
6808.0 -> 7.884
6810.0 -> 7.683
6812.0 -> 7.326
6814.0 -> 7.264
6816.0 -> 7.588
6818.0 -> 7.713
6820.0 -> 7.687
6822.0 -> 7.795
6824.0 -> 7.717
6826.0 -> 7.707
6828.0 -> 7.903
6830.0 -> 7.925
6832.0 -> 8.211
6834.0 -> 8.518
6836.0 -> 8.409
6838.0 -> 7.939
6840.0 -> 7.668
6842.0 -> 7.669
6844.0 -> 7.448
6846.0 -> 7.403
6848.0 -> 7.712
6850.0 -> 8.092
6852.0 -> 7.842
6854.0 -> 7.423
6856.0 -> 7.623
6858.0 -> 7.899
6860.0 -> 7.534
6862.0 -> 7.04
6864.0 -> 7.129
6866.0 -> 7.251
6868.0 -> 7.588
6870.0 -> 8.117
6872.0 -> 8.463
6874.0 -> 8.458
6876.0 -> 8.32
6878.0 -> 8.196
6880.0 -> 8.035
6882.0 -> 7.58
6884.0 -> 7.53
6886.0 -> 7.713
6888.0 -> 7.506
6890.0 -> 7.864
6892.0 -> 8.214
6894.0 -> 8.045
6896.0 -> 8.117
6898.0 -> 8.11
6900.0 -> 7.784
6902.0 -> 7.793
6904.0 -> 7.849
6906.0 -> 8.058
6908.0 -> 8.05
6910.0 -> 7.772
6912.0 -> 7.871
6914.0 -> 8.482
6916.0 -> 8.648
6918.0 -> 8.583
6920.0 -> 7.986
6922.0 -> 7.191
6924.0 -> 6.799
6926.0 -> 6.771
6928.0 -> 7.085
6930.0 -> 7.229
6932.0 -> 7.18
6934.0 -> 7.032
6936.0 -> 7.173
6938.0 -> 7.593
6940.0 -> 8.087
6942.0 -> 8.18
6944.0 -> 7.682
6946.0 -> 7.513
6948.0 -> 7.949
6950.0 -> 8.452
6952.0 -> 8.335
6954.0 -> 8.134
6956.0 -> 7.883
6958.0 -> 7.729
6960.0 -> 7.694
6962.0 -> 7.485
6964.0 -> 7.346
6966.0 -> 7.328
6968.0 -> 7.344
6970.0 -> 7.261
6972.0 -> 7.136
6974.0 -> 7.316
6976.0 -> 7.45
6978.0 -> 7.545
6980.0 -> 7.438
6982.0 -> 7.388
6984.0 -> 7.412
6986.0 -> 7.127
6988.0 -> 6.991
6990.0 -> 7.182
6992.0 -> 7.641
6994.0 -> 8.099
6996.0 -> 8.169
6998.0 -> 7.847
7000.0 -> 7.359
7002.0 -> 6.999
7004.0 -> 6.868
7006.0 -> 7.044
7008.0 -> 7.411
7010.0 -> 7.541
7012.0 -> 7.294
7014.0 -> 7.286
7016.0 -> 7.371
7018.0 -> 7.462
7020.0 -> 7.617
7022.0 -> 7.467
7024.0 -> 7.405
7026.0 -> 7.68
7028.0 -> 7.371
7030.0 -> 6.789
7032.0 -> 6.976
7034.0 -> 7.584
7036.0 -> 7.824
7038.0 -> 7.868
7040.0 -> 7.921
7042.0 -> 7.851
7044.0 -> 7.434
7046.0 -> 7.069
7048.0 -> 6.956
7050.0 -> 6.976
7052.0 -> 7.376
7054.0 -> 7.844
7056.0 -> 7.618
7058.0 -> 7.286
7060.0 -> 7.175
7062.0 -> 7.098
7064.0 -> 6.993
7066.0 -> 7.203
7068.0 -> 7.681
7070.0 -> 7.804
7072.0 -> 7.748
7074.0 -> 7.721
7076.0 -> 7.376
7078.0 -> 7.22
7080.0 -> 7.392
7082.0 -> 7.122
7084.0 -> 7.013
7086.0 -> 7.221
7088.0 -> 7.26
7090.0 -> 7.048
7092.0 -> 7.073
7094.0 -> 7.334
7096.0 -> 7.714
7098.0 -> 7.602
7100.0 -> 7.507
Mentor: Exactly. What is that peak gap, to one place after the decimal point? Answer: 0.4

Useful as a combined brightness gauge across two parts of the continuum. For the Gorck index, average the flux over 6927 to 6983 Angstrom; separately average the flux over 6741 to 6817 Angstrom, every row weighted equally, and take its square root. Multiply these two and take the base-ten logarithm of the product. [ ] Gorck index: 1.33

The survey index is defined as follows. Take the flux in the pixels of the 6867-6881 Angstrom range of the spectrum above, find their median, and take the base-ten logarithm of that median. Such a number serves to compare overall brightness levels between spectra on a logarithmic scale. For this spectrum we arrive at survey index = 0.914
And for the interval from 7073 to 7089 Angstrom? 0.860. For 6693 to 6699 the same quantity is 0.907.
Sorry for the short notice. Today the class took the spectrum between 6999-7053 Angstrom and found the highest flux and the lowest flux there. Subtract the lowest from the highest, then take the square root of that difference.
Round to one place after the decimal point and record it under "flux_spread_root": 1.1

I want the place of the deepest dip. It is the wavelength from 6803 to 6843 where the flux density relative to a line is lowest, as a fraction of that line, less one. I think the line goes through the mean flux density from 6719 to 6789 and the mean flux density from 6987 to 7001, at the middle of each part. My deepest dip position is 6814.0 Angstrom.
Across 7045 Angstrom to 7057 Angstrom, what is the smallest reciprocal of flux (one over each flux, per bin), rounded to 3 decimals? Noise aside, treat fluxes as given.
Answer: 0.127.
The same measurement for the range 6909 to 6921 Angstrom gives 0.116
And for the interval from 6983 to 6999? 0.122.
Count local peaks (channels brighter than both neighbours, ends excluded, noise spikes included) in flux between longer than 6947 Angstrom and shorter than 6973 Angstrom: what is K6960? 2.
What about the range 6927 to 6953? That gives 3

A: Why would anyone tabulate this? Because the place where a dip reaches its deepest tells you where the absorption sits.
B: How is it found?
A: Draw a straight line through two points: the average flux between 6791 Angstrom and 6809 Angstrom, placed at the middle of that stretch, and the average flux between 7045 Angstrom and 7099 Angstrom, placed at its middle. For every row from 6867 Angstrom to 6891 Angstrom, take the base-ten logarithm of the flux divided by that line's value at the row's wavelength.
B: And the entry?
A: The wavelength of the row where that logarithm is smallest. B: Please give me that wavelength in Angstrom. 6888.0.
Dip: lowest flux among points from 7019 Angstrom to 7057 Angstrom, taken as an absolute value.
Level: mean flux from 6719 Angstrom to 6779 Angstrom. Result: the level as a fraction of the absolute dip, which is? 1.17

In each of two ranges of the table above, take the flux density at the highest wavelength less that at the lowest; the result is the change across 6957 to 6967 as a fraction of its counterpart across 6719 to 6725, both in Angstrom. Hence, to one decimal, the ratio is 3.3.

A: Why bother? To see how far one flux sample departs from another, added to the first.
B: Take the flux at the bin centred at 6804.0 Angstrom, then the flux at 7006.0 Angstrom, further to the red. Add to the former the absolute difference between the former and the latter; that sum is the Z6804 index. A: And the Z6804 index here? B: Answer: 8.6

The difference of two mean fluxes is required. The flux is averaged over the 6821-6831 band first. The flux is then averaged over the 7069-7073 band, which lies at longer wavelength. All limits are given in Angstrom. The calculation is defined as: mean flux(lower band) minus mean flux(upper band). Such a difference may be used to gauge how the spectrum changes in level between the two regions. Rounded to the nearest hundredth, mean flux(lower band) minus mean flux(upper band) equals 0.03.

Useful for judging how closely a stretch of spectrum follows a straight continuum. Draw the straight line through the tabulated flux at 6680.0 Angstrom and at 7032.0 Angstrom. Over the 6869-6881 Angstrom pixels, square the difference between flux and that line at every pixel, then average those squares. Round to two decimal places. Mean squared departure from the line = 0.34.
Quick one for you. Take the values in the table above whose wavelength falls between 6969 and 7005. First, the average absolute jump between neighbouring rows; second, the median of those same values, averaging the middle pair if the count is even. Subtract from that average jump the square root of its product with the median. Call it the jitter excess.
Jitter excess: -1.04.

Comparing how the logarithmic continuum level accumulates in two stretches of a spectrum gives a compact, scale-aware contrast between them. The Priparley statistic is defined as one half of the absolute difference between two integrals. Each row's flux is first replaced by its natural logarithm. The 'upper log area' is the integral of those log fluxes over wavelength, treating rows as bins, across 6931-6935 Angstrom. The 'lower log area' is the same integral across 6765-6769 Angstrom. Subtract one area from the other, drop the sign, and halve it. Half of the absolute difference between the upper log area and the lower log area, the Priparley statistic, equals 0.30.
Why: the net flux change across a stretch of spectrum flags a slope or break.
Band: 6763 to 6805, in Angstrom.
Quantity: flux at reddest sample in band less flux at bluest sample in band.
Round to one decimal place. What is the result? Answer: 0.3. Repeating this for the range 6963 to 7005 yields -0.5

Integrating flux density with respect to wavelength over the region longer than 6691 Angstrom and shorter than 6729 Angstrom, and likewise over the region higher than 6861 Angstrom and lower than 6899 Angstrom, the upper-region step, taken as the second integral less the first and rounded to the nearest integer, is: -5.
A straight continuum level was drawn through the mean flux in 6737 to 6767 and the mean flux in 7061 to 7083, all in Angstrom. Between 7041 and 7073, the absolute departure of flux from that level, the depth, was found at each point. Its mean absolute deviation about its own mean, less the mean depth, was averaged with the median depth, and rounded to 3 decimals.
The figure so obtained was 0.079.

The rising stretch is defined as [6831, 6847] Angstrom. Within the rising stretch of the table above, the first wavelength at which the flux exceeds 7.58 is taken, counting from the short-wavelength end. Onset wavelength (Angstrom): 6832.0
